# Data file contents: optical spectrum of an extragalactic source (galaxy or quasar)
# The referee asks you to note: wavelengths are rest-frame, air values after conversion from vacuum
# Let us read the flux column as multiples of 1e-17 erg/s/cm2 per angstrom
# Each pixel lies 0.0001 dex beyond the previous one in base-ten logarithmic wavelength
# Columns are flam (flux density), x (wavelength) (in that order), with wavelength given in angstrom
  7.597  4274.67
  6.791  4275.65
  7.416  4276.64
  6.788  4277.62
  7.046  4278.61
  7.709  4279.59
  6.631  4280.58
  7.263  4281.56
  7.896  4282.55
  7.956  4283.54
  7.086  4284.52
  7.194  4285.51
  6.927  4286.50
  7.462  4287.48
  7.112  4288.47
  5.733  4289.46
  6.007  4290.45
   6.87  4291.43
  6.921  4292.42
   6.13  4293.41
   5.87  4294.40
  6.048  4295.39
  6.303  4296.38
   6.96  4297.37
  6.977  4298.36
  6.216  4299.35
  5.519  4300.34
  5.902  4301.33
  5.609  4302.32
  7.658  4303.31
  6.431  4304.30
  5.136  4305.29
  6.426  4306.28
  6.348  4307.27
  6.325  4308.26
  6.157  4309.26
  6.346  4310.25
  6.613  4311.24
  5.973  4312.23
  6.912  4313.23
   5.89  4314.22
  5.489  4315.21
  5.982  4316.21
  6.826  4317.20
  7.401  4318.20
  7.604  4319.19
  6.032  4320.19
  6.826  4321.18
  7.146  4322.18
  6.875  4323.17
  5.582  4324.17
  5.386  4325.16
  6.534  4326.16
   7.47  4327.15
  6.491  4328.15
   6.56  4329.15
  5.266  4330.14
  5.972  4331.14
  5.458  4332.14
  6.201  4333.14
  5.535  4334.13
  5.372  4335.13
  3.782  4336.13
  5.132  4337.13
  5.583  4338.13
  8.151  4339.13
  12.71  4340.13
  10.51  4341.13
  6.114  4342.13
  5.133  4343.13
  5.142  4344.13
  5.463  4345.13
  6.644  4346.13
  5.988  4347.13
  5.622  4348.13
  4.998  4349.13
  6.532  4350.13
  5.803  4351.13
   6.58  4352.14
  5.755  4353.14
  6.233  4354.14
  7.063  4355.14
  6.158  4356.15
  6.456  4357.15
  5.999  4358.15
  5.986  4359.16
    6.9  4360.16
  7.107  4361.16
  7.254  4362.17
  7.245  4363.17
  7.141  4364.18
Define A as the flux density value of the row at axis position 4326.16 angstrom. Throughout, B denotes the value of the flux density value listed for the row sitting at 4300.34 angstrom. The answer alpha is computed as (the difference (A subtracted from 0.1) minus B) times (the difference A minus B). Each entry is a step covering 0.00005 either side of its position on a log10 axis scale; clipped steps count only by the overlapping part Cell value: -12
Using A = 6.534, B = 5.519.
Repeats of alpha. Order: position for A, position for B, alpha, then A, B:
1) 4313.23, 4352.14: -4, 6.912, 6.58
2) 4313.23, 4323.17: -1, 6.912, 6.875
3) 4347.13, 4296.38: 4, 5.988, 6.303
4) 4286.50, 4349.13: -23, 6.927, 4.998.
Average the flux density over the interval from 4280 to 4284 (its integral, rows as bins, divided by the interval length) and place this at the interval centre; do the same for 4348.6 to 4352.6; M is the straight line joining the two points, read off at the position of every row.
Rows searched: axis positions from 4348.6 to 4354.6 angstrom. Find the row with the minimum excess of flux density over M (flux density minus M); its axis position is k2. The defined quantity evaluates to 4349.13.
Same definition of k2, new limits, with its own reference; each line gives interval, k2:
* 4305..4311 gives 4305.29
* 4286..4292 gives 4289.46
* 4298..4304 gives 4300.34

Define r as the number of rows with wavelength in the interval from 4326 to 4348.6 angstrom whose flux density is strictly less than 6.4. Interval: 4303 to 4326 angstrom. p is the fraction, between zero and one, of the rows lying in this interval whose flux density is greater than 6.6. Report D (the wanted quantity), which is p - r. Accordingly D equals -14.6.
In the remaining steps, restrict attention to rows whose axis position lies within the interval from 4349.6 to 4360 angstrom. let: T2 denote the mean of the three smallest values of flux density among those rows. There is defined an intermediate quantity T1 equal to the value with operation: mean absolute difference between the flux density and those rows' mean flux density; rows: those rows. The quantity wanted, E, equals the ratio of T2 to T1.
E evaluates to 18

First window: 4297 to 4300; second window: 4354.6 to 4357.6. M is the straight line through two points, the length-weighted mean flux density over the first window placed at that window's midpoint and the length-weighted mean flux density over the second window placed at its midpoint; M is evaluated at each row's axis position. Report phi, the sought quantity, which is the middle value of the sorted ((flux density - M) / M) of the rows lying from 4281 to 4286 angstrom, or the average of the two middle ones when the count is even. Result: 0.09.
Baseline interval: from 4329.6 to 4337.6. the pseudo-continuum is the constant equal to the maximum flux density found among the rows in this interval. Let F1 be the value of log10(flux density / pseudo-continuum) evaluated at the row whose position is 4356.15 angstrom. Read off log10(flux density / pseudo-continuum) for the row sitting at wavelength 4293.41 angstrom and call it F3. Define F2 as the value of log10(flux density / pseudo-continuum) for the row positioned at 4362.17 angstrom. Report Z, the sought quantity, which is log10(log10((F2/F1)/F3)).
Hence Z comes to 0.6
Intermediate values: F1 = 0.00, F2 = 0.07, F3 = -0.01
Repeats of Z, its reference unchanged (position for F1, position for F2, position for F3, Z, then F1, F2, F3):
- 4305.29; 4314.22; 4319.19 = -0.3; -0.08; -0.02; 0.09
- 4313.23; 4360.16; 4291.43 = 0.1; 0.05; 0.05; 0.04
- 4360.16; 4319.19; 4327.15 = 0.1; 0.05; 0.09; 0.08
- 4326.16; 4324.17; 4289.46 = 0.2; 0.02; -0.05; -0.03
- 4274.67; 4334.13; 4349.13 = -0.1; 0.09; -0.05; -0.09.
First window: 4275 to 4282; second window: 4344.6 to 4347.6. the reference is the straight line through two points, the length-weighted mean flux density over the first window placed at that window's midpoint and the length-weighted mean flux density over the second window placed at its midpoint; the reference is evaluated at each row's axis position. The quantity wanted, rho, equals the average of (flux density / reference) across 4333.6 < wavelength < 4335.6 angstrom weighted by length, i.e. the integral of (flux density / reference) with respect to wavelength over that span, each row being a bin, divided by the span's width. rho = 0.88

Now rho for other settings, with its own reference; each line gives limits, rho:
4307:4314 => 0.96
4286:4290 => 0.98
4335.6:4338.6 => 0.78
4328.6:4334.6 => 0.93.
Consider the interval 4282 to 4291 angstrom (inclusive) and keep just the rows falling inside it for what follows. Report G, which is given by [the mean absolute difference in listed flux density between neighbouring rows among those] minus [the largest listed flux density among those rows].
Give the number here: -7.5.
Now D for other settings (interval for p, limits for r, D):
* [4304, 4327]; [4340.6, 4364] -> -12.7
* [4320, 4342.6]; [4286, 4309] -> -12.7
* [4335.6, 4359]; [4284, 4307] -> -10.8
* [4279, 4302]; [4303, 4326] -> -11.4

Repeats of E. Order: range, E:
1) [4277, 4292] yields 14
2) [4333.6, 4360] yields 4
